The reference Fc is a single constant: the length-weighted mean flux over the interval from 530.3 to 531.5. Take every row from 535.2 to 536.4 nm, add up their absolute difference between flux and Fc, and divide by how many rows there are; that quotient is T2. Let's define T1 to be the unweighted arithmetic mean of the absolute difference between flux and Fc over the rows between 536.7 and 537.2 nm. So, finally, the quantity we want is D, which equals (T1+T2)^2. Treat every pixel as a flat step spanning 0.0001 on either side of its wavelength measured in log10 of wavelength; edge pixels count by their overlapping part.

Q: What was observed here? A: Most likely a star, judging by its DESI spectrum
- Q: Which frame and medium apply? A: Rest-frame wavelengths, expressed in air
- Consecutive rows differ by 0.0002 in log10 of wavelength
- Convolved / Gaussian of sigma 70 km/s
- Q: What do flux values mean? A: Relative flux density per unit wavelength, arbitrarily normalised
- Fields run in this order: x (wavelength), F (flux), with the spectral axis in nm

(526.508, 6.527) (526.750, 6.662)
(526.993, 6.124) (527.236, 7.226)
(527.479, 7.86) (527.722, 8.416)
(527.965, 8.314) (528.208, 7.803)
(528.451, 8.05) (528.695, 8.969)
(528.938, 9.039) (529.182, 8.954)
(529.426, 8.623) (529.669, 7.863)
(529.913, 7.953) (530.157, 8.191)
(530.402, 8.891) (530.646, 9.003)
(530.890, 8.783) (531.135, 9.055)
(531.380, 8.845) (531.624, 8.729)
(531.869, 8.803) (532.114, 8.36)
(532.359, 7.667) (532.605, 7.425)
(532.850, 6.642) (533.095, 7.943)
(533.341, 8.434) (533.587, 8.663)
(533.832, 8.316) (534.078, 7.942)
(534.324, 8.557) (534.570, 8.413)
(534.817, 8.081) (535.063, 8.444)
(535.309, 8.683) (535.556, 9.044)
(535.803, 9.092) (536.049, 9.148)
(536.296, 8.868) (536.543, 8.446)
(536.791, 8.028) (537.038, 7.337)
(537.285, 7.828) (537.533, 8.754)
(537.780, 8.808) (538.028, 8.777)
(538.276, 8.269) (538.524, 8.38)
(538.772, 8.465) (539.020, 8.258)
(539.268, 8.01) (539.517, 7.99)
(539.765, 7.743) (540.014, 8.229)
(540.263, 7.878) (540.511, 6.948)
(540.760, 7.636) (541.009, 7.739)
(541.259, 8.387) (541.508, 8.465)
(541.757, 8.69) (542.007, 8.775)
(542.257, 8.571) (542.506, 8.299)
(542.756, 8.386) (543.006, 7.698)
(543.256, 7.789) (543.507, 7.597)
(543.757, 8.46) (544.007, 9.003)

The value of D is 1.95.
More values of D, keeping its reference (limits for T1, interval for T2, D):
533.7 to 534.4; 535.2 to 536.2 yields 0.70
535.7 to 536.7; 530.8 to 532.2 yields 0.19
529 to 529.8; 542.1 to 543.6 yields 1.74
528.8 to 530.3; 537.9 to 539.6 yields 1.30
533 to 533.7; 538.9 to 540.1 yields 2.07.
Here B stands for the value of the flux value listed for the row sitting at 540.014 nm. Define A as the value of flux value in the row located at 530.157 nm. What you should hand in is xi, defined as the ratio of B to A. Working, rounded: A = 8.191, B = 8.229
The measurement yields 1.00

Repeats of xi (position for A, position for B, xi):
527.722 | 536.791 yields 0.95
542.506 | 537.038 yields 0.88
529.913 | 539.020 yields 1.04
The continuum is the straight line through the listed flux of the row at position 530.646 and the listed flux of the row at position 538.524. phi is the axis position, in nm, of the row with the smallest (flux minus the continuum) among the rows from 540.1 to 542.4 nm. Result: 540.511 nm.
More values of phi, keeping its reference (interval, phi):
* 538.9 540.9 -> 540.511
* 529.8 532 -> 529.913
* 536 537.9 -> 537.038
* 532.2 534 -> 532.850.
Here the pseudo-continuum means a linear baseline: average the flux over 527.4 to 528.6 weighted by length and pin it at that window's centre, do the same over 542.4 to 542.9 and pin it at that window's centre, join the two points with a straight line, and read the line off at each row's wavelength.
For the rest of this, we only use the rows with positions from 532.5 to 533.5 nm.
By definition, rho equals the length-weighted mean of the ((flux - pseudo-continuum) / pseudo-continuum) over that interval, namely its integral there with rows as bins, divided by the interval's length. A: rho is -0.07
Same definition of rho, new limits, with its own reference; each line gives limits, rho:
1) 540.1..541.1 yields -0.09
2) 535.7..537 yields 0.05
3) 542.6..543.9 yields -0.04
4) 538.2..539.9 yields -0.01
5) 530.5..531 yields 0.09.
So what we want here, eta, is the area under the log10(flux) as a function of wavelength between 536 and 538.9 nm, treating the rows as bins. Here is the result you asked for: 2.7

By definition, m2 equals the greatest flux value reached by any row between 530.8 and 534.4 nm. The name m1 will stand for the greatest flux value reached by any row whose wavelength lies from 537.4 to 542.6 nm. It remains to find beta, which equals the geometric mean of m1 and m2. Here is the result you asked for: 8.93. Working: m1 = 8.808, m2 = 9.055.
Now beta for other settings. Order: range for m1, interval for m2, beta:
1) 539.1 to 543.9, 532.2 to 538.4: 8.96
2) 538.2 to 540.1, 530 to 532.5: 8.76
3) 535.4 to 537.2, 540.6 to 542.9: 8.96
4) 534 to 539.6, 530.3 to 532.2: 9.10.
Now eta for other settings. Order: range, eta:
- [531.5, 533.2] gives 1.5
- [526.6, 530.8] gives 3.8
